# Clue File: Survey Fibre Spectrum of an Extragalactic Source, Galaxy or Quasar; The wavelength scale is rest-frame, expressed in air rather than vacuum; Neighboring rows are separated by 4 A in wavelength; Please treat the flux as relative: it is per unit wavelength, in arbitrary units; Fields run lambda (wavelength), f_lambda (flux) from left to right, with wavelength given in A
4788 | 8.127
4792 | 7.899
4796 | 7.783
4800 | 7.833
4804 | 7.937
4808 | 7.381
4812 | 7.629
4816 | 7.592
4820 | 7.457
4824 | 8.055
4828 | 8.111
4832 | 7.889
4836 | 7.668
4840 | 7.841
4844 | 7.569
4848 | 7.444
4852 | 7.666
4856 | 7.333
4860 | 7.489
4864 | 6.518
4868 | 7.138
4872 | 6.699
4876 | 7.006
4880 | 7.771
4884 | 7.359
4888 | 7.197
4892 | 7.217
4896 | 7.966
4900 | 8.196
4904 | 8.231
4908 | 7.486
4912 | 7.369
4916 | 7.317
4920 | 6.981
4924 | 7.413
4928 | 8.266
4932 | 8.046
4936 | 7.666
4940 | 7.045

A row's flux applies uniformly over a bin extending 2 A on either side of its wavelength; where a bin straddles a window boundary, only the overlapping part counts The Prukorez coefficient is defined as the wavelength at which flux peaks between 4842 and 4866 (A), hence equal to 4852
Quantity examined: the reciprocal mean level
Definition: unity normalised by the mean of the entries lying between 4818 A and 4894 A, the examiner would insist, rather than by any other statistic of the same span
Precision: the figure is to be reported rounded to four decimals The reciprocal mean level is 0.1343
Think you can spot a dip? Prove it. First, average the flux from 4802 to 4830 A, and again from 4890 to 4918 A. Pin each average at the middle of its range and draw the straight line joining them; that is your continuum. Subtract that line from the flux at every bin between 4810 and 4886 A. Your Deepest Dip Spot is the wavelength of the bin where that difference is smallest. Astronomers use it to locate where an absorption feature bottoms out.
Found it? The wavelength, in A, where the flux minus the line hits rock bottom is 4864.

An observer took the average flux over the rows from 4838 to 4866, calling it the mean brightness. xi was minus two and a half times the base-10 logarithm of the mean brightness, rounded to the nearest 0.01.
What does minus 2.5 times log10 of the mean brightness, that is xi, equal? -2.17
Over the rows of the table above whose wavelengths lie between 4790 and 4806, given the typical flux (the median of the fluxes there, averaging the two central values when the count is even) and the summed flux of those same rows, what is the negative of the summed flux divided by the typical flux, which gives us -4.00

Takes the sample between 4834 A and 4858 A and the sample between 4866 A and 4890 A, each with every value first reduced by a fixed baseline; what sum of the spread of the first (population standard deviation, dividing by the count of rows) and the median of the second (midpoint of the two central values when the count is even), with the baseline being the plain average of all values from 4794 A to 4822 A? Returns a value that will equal -0.33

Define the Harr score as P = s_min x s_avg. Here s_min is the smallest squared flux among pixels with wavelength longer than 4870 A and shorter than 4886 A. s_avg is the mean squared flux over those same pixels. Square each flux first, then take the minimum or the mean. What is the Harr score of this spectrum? 2339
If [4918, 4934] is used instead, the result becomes 2884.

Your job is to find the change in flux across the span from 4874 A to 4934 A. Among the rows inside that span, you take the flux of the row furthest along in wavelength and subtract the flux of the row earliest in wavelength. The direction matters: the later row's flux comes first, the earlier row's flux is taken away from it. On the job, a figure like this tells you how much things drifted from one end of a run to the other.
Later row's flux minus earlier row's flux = 1.0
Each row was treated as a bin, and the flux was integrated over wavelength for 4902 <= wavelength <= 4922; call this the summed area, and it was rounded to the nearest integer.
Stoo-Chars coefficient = 150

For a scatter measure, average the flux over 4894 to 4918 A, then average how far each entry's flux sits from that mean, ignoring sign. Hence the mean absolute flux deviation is 0.37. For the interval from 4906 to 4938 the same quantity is 0.32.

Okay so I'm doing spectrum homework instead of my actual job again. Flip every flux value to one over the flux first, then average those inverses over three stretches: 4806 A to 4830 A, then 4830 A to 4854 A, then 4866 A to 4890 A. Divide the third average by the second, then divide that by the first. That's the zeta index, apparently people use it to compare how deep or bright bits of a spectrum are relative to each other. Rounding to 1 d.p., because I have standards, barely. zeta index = 8.2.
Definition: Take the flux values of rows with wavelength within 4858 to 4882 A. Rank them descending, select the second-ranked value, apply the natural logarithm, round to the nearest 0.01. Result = 2.01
